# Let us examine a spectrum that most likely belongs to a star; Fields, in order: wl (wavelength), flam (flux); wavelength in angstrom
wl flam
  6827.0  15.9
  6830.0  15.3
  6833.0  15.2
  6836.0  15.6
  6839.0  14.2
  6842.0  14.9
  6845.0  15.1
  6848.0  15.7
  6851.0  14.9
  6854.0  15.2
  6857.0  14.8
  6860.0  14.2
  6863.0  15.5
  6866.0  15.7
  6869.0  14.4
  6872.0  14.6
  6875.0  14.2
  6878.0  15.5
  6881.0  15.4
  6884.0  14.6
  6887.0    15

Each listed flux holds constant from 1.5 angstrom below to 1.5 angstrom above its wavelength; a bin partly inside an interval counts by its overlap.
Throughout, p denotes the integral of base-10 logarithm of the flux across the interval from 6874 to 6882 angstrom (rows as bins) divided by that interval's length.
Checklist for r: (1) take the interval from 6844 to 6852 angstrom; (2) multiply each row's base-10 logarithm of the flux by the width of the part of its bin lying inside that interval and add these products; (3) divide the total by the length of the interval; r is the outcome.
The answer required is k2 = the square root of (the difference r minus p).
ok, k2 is 0.077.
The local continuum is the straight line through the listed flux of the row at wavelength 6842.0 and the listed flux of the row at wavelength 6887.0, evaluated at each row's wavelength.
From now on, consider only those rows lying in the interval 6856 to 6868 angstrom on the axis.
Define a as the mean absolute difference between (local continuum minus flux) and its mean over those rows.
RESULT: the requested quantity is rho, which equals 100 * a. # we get 54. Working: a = 0.54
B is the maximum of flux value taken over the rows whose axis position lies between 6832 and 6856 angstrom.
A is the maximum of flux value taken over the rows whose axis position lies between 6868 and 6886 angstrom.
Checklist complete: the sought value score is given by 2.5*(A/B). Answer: 2.47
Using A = 15.5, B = 15.7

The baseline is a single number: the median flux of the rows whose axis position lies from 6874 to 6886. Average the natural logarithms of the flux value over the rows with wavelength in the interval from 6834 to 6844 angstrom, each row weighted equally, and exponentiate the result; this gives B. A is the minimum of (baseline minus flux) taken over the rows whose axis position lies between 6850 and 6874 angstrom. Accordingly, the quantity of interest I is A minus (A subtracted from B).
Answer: -16.3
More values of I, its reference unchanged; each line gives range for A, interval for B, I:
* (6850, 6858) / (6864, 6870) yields -15.4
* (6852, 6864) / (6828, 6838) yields -16.4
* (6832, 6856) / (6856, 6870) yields -16.3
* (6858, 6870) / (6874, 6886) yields -16.3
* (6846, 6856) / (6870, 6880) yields -16.2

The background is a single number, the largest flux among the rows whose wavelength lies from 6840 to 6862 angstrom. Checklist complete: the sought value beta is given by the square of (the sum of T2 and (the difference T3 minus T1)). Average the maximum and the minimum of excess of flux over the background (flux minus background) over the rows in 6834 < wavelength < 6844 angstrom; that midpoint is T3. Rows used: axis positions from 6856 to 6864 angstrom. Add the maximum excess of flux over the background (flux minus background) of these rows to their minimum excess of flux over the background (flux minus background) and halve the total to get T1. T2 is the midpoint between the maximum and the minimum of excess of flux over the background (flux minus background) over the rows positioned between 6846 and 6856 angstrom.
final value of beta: 0.1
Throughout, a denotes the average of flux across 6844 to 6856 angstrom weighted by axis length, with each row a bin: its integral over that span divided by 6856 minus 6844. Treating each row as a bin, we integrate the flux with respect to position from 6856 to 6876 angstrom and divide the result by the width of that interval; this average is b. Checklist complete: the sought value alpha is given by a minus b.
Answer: 0.4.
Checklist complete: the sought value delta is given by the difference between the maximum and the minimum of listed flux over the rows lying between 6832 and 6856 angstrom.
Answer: 1.50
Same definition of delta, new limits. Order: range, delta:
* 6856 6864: 1.30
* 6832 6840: 1.40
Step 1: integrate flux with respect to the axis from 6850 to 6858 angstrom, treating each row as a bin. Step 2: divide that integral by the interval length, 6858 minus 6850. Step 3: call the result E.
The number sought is 15.0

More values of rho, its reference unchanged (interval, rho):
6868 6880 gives 41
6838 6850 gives 42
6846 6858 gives 30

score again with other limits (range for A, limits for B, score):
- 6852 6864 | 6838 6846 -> 2.57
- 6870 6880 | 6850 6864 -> 2.50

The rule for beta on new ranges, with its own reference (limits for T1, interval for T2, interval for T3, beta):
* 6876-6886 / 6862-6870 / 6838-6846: 1.1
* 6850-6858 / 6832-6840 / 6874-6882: 0.9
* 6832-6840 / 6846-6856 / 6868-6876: 0.8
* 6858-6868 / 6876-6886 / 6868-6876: 1.4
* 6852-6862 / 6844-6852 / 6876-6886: 0.0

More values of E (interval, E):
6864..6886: 14.9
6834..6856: 15.1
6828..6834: 15.3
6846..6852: 15.3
